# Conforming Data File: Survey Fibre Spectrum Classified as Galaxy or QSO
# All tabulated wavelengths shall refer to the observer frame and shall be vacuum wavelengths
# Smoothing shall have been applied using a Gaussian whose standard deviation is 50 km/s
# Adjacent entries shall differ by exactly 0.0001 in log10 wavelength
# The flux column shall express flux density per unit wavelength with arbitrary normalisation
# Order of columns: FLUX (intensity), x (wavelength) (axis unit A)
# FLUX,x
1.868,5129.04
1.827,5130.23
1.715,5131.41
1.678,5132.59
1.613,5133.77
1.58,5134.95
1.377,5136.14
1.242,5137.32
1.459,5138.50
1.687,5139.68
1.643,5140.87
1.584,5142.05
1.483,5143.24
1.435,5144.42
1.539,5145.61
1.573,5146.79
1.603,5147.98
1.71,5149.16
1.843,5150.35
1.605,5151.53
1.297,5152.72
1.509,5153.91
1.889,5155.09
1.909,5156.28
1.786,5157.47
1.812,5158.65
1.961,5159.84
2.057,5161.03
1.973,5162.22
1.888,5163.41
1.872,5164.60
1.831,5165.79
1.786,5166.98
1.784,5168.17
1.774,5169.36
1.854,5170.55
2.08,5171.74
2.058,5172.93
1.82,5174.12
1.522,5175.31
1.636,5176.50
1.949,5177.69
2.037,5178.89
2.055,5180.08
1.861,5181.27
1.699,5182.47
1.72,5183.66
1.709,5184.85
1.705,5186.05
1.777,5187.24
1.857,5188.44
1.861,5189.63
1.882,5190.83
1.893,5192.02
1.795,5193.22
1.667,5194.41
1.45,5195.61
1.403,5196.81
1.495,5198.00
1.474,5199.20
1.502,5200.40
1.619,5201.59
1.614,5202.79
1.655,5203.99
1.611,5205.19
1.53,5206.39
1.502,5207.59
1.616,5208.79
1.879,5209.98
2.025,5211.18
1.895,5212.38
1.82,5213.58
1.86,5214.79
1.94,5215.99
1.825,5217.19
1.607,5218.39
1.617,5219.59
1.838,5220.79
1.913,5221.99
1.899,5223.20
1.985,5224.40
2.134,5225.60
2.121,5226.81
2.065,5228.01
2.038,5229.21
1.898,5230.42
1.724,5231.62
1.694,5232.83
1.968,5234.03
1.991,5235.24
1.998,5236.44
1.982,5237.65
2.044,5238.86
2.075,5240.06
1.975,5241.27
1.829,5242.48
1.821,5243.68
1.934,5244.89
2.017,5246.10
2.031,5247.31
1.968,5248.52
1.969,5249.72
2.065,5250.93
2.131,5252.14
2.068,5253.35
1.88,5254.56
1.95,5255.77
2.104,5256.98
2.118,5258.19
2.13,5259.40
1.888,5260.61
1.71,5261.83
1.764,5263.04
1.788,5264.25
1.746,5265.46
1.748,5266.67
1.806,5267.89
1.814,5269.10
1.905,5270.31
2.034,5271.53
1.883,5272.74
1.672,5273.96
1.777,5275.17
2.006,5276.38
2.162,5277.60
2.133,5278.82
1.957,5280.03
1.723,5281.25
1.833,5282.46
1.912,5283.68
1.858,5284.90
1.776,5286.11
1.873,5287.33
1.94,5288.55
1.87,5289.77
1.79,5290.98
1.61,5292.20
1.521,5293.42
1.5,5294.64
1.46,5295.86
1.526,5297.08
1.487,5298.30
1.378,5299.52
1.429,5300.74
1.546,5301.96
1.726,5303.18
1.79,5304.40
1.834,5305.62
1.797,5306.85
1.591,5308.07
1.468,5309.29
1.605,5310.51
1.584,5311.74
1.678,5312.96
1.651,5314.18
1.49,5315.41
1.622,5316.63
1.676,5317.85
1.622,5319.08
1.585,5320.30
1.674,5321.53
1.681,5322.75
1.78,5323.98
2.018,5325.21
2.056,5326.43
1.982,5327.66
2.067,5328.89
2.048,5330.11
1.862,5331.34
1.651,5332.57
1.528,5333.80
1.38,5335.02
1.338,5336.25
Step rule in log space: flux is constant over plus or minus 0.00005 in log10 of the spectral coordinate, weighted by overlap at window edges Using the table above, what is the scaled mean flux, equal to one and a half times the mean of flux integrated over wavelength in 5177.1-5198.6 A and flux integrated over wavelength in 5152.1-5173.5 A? 58.0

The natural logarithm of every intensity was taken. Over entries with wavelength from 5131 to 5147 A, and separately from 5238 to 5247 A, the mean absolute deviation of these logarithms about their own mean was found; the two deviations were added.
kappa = 0.111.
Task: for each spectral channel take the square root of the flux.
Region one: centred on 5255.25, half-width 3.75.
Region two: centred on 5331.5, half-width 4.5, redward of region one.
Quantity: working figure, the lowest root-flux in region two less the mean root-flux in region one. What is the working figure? -0.25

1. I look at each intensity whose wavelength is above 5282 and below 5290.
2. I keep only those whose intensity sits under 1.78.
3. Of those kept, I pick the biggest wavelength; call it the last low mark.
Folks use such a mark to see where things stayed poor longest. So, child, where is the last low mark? 5286.11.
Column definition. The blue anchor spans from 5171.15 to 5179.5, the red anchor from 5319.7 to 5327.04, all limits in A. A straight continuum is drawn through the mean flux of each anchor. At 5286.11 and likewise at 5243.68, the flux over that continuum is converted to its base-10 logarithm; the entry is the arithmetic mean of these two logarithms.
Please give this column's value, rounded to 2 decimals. -0.01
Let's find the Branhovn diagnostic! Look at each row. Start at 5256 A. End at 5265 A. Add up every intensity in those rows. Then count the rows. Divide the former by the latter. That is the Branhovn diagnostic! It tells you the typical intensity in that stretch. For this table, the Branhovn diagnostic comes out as 1.93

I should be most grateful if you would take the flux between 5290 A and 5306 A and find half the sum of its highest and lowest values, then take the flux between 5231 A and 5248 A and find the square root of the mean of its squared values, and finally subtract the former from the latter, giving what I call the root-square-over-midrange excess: 0.33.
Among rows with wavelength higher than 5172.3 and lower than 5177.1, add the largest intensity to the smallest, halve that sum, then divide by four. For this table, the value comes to 0.45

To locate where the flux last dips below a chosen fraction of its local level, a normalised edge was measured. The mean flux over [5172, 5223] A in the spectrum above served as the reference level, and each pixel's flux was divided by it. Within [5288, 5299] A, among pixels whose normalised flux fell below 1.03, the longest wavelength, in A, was 5298.30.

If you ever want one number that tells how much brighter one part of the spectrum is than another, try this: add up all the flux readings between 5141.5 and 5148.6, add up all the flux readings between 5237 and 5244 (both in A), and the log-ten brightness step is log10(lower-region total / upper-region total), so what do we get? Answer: -0.10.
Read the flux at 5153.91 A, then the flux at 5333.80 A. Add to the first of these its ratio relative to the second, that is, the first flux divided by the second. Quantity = 2.5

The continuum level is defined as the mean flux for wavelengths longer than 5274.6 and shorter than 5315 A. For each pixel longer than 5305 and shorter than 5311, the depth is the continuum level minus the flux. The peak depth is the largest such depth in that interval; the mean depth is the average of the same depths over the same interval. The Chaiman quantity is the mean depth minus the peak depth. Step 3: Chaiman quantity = -0.19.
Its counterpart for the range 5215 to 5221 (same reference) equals -0.16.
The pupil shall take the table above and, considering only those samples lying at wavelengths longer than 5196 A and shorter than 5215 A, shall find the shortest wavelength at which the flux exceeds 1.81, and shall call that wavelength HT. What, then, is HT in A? 5209.98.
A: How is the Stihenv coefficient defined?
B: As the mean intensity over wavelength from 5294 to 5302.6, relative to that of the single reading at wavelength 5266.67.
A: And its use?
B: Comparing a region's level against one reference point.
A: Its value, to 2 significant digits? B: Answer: 0.84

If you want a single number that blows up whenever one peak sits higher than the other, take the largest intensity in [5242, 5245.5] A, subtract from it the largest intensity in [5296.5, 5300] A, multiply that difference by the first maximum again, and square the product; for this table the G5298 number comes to 0.6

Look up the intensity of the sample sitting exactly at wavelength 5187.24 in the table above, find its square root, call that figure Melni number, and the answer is 1.33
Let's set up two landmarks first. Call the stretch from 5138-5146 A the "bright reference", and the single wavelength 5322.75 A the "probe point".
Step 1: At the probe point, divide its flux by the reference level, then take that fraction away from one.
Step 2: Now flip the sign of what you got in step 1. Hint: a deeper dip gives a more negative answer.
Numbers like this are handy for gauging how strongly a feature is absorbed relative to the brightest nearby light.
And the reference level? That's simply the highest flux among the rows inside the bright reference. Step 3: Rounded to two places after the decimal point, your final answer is 0.00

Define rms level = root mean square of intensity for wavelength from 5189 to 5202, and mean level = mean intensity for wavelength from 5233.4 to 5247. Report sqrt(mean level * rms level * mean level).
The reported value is 2.53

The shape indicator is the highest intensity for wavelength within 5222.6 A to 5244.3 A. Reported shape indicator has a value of 2.134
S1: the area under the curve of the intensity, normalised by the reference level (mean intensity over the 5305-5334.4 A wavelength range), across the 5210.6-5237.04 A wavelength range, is 29.1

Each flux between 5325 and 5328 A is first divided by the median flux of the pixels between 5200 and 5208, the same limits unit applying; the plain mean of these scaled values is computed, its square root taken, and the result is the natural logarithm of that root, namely 0.11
